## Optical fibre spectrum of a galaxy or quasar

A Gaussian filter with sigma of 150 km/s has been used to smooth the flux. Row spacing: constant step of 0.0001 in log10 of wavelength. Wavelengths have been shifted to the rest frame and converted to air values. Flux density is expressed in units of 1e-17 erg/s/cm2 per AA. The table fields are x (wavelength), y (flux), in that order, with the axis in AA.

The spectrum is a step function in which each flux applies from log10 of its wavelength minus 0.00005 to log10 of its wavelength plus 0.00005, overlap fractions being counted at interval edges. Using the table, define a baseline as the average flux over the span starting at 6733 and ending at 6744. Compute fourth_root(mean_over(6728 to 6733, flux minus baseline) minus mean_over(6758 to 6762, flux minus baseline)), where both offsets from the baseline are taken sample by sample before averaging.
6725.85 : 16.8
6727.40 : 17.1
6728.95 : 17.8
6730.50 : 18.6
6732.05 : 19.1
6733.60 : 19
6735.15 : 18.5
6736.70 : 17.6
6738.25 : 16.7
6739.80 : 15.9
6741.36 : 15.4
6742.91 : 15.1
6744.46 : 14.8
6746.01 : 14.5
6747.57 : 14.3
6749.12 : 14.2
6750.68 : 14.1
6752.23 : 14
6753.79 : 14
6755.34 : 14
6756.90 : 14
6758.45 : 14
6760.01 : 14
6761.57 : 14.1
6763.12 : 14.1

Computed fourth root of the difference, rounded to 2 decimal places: 1.45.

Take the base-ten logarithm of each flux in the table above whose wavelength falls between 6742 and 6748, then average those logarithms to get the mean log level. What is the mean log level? 1.17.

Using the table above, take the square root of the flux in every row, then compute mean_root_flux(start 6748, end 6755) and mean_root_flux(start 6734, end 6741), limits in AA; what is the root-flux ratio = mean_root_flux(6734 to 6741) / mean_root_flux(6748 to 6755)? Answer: 1.10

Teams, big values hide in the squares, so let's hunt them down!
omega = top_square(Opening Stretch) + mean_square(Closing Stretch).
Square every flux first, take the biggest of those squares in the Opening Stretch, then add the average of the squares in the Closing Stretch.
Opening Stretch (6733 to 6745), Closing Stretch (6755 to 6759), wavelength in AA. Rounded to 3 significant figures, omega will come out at 557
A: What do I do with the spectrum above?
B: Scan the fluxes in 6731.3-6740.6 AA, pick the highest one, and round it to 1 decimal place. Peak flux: 19.1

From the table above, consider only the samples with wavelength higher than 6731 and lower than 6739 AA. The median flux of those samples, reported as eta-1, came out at 18.5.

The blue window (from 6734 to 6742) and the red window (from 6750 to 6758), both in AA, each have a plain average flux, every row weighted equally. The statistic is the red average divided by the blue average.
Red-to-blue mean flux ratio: 0.83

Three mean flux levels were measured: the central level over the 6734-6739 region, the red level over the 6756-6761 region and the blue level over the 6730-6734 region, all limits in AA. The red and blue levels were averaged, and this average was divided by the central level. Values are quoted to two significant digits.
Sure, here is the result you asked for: 0.93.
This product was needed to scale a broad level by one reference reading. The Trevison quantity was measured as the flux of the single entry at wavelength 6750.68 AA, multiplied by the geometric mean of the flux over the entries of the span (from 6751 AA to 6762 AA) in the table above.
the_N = 198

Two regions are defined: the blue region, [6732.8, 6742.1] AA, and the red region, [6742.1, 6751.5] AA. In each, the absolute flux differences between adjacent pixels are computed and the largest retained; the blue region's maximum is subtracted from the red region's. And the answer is -0.60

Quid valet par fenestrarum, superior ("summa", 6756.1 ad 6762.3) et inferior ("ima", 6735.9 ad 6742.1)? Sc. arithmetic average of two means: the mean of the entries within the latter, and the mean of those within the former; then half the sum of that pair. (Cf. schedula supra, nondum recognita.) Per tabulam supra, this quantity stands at 15.2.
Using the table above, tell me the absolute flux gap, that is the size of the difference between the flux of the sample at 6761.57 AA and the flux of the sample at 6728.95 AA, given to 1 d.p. 3.7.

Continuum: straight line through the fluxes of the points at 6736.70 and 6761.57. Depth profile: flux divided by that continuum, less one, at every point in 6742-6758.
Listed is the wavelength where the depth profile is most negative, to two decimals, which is 6747.57 AA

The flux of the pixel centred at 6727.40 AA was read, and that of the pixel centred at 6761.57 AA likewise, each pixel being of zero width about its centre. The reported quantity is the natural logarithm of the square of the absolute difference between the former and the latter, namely 2.2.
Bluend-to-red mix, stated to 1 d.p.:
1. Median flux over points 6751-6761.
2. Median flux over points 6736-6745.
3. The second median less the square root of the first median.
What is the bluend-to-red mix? 11.9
